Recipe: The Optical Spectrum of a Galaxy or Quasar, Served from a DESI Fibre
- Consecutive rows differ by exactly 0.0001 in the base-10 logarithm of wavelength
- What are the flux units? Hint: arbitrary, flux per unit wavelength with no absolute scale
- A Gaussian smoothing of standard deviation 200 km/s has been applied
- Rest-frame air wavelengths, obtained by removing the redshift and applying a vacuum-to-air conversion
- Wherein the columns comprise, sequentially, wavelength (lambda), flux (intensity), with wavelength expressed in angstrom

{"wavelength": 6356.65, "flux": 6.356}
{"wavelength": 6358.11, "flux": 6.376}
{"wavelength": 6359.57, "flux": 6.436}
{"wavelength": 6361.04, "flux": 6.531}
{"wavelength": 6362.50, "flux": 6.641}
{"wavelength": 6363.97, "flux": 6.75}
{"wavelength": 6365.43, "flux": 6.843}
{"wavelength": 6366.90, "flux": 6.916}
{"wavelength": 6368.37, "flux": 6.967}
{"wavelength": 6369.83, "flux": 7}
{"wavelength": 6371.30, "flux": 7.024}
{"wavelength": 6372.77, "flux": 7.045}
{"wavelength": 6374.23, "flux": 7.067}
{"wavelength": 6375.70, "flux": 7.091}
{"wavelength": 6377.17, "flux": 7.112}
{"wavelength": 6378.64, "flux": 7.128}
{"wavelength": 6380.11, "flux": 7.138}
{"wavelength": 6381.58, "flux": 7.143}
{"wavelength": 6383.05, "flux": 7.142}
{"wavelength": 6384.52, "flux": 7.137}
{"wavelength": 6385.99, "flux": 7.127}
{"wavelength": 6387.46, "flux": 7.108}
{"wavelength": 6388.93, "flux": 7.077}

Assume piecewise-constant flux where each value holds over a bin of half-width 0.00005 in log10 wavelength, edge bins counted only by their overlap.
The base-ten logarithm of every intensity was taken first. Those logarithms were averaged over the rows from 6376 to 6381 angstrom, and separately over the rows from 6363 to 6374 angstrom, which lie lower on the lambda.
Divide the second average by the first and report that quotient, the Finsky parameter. 0.99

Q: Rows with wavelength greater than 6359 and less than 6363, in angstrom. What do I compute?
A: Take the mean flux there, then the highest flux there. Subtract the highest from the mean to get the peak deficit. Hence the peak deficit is -0.11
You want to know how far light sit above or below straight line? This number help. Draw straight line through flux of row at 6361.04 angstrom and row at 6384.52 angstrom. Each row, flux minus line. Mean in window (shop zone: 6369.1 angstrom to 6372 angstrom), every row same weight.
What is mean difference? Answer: 0.235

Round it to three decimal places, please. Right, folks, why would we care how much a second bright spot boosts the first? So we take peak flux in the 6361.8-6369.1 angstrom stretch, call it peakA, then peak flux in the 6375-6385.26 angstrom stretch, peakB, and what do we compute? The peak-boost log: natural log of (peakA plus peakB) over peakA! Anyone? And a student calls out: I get 0.706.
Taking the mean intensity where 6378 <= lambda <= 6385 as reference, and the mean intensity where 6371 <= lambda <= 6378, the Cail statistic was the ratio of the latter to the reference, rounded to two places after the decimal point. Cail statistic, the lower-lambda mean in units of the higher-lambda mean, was 0.99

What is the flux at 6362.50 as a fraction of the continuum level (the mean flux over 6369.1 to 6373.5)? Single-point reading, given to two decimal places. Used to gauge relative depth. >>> 0.95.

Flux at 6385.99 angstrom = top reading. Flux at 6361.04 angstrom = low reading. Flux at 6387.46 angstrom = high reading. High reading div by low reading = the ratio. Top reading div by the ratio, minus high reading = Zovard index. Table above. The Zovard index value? -0.56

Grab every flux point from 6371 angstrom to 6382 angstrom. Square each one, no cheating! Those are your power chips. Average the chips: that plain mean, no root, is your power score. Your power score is 50.3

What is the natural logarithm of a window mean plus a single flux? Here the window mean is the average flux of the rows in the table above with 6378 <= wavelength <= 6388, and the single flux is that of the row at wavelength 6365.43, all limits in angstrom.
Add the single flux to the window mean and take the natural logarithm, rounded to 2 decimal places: 2.64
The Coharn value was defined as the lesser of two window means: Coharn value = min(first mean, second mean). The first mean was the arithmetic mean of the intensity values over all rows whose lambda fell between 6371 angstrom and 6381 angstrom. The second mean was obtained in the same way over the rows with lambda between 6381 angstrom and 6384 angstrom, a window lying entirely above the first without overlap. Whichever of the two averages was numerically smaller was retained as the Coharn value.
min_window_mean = 7.09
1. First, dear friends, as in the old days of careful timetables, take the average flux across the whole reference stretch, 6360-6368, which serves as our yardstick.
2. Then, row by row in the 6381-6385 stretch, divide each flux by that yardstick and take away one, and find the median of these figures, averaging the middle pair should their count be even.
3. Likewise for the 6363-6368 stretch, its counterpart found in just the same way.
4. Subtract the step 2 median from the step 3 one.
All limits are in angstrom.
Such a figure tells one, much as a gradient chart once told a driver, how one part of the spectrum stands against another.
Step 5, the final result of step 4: -0.044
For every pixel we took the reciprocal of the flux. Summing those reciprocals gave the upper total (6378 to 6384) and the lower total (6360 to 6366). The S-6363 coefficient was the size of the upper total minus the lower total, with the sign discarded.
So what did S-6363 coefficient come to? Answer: 0.04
